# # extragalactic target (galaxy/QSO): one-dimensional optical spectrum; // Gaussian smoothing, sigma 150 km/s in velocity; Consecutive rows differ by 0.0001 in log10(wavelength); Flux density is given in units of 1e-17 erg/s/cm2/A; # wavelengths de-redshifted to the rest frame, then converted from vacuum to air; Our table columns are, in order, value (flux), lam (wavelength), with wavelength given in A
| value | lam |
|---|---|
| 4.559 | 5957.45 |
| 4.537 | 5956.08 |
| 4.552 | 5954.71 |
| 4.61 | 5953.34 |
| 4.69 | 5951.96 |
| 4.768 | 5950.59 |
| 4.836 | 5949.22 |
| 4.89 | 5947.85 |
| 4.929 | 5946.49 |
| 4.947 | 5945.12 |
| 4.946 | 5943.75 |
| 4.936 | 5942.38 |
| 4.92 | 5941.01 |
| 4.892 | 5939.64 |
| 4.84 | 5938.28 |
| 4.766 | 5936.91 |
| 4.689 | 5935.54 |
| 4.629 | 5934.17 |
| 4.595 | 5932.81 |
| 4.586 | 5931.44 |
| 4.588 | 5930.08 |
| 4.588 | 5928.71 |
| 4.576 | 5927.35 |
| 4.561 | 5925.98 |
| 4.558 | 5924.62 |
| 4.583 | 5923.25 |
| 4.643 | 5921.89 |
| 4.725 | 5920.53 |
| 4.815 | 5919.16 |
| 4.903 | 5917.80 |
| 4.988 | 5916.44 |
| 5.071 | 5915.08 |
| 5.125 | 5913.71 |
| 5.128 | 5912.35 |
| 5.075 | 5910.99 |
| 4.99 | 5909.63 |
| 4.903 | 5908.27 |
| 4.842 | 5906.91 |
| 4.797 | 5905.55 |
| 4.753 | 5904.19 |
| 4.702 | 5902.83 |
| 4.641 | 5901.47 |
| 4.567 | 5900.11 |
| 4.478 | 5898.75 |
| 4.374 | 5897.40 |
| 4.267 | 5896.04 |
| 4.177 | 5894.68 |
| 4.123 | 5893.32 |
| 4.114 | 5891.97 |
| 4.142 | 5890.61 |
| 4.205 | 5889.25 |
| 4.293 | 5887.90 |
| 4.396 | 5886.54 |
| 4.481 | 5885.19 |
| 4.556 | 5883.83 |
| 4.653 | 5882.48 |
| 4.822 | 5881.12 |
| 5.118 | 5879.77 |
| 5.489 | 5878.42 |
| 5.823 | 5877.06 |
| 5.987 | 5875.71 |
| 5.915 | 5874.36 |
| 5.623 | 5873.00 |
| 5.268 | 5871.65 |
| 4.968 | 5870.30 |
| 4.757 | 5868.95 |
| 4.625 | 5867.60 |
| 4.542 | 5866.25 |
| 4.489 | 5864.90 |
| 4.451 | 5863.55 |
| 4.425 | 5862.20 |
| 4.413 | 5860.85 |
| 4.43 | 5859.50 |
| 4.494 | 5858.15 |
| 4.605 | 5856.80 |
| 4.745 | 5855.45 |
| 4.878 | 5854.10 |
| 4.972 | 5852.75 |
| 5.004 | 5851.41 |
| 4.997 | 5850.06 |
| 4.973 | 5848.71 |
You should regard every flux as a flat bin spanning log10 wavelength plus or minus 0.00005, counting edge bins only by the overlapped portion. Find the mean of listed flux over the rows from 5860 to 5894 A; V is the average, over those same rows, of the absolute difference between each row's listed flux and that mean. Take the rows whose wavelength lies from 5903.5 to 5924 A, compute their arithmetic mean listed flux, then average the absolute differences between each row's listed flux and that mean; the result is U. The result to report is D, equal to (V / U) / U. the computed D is 23.4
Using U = 0.14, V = 0.47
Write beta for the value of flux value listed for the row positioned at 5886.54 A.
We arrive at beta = 4.396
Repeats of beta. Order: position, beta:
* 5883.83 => 4.556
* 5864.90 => 4.489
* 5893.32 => 4.123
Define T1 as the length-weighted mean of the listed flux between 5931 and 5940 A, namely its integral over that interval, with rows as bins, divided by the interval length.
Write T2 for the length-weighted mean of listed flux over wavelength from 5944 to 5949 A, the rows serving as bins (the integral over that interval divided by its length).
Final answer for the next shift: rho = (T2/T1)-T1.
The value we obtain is -3.7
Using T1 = 4.71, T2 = 4.9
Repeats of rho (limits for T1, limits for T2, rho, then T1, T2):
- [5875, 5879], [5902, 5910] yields -4.9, 5.77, 4.8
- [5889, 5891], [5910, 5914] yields -2.9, 4.16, 5.1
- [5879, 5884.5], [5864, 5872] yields -3.8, 4.81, 4.7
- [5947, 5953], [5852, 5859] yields -3.8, 4.79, 4.7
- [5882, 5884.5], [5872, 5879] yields -3.4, 4.61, 5.7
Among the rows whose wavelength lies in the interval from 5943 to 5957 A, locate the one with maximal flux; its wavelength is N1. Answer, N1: 5945.12 A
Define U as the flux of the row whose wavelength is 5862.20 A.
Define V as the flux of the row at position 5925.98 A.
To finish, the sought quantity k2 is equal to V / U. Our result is 1.03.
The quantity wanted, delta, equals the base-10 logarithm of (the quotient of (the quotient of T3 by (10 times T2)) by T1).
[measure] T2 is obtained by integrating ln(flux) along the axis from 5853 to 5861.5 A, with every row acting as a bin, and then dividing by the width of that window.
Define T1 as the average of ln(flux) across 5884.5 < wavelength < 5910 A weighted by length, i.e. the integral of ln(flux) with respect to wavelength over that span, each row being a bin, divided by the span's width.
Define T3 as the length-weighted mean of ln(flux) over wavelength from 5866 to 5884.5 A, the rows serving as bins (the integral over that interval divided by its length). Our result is -1.14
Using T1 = 1.50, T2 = 1.53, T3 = 1.64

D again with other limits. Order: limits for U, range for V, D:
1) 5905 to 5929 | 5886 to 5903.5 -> 5.4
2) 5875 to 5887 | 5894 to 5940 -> 0.7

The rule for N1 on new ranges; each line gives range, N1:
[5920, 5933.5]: 5920.53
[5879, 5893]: 5879.77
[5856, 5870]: 5868.95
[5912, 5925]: 5912.35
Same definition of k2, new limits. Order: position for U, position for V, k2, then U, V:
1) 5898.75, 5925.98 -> 1.02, 4.478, 4.561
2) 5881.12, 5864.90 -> 0.93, 4.822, 4.489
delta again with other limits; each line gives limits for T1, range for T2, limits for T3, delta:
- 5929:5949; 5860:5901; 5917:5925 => -1.19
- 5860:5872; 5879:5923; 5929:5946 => -1.18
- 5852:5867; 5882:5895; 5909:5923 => -1.14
